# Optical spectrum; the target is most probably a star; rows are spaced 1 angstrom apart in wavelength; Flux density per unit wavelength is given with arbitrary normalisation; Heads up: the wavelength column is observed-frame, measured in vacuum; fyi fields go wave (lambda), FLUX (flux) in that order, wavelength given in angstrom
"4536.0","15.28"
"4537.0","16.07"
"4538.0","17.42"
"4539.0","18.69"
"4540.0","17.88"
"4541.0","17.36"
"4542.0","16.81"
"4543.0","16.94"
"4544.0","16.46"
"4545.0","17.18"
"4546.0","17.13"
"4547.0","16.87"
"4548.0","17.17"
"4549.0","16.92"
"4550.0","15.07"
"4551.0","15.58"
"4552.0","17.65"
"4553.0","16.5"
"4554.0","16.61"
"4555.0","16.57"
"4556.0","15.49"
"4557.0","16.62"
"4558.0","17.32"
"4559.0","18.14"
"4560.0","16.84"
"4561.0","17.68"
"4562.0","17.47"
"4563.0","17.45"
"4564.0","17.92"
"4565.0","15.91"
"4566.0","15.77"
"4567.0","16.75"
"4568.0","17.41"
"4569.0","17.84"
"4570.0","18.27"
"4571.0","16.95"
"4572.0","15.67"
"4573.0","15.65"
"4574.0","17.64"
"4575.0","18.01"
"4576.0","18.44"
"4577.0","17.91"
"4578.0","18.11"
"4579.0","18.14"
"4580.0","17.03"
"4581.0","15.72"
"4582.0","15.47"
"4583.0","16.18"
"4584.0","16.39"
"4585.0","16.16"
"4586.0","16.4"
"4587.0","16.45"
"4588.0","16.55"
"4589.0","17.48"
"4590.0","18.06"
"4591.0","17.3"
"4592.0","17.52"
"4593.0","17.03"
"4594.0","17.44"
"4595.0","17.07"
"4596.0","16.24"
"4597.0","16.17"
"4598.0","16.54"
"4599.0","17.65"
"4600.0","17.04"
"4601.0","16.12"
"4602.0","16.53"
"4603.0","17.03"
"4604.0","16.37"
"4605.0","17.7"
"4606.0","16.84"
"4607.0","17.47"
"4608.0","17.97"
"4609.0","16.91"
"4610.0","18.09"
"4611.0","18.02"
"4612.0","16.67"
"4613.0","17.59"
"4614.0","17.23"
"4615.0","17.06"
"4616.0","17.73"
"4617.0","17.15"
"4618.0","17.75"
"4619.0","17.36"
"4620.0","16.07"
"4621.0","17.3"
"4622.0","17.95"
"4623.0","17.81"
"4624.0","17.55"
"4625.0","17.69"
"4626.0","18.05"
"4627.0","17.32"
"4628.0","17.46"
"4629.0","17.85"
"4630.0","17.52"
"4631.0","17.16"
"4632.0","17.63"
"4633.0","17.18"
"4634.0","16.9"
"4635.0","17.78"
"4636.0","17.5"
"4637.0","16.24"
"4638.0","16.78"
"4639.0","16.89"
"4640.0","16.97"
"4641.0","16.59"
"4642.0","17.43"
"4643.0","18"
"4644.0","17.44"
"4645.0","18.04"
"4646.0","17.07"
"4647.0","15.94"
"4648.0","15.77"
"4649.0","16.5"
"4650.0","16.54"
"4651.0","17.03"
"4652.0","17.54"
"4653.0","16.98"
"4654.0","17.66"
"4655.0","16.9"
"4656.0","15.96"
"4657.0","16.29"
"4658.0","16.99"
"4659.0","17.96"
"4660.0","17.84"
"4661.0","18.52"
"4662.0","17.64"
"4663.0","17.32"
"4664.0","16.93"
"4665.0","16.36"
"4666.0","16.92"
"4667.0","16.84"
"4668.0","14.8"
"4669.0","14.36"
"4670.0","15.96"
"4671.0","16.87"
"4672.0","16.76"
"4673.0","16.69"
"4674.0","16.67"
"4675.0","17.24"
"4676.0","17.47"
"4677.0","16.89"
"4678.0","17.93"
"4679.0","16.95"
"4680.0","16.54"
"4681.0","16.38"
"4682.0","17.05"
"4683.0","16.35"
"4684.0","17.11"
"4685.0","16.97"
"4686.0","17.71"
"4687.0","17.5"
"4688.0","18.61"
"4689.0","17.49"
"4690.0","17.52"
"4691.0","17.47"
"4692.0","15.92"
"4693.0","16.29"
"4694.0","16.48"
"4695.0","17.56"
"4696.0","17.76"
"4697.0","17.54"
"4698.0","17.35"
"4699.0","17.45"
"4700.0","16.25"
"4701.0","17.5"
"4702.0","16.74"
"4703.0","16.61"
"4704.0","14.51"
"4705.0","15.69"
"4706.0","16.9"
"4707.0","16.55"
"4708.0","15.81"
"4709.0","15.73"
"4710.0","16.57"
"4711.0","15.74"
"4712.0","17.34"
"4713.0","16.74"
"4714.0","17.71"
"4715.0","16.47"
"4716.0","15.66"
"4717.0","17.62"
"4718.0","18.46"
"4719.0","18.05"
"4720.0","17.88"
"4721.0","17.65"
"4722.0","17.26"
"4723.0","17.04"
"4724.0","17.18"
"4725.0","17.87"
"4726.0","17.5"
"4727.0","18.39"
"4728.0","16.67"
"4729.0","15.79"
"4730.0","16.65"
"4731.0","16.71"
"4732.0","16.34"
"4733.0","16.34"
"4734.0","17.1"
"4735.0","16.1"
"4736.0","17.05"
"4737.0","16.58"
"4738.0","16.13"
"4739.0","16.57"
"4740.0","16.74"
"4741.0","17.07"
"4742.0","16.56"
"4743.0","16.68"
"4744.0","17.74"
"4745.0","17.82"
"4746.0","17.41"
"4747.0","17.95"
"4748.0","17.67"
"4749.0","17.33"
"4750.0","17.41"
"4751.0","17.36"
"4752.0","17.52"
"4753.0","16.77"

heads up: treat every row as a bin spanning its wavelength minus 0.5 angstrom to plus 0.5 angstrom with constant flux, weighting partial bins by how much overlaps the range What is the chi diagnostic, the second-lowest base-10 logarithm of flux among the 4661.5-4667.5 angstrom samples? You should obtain 1.23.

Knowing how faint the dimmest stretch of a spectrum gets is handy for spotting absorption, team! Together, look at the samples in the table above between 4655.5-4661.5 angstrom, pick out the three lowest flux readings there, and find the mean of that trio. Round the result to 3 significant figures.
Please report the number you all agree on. 16.4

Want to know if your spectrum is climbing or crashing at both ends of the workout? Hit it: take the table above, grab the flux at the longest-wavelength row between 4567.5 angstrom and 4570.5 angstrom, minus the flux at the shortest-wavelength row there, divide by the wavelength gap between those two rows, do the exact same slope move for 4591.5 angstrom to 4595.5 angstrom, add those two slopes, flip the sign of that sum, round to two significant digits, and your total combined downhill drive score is -0.28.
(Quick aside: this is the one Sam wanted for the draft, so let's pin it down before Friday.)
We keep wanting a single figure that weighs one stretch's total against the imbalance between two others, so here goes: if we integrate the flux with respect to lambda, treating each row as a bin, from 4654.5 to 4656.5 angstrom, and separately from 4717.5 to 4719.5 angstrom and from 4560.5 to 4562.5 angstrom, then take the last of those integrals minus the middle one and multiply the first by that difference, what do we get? -45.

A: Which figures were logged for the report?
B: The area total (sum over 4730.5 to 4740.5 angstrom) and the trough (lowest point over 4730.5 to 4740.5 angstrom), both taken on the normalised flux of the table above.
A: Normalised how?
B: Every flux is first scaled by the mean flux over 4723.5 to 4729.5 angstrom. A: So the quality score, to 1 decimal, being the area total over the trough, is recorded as 10.3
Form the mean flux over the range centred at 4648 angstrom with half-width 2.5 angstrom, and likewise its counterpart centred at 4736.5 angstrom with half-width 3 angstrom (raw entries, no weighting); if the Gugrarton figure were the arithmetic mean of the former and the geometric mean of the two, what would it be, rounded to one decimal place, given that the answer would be 16.4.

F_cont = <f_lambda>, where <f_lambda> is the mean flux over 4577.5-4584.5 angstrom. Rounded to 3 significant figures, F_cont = 16.7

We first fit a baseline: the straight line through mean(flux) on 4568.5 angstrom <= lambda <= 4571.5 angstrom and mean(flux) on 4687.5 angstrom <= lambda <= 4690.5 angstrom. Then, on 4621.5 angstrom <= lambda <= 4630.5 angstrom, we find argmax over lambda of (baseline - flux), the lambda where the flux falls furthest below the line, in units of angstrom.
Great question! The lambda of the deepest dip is 4627.0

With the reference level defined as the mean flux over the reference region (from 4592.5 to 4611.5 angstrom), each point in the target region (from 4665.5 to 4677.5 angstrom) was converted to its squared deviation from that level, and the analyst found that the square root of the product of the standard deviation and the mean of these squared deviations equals 1.7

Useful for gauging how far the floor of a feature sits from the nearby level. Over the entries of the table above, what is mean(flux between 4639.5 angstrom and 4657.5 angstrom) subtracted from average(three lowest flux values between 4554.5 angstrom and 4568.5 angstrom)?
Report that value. -1.20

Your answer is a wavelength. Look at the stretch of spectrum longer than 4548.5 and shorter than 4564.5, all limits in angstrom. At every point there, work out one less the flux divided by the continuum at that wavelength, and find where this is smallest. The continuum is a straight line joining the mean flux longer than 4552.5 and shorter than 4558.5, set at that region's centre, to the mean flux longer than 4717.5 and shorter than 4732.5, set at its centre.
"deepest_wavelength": 4559.0 angstrom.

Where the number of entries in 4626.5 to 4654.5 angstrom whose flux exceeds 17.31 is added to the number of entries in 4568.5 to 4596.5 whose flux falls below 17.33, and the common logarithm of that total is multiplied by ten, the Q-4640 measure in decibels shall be 14.6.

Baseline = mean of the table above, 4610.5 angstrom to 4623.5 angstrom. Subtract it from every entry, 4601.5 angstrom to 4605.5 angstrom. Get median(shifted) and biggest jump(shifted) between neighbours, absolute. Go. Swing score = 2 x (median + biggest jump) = 1.5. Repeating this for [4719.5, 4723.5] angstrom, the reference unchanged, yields 1.0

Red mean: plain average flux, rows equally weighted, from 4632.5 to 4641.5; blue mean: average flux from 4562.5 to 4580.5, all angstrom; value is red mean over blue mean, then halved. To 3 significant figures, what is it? 0.492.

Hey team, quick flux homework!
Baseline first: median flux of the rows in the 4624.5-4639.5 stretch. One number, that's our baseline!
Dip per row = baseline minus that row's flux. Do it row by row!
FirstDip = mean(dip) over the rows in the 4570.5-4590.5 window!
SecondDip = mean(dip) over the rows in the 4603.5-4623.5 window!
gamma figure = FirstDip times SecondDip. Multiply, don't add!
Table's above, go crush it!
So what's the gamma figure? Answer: 0.06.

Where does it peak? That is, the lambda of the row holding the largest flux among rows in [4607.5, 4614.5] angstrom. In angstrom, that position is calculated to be 4610.0 angstrom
